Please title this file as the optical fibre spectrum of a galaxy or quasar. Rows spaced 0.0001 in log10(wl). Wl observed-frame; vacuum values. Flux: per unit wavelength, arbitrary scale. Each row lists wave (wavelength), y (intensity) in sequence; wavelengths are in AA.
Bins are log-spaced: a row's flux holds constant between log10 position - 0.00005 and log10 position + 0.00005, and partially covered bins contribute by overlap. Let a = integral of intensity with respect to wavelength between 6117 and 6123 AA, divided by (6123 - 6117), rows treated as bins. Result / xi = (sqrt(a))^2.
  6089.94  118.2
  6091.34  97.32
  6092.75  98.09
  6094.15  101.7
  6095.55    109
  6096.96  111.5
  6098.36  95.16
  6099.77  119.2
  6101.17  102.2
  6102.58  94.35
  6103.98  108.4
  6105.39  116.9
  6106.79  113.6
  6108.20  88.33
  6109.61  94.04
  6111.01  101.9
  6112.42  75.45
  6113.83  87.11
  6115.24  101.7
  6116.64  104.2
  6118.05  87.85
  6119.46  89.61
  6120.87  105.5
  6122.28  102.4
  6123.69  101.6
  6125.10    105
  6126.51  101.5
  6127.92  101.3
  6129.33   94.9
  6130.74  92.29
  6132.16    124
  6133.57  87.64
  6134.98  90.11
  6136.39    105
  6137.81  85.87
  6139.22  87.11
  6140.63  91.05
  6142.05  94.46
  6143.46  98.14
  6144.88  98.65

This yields 96.7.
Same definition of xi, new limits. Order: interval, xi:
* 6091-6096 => 101.4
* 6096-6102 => 106.7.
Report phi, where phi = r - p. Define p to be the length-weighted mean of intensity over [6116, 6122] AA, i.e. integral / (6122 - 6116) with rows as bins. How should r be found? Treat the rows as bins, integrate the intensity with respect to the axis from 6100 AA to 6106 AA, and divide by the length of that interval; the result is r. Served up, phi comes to 9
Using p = 97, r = 106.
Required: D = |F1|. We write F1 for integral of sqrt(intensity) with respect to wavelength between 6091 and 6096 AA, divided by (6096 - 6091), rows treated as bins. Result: 10.1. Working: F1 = 10.1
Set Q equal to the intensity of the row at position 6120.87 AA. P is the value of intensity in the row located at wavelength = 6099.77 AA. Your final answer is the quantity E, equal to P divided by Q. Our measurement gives 1.13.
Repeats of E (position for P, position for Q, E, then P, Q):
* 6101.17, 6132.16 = 0.82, 102.2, 124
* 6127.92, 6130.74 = 1.10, 101.3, 92.29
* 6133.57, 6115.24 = 0.86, 87.64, 101.7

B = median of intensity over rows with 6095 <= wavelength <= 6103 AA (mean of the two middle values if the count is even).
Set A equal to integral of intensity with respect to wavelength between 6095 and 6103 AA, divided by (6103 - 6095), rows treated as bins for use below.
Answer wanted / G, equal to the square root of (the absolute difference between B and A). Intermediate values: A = 105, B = 106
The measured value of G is 0.4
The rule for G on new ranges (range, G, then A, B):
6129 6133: 3.0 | 104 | 95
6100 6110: 1.2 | 104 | 102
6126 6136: 2.0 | 99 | 95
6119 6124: 1.4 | 100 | 102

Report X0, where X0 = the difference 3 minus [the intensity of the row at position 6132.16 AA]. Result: -121.0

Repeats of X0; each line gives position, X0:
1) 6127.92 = -98.3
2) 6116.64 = -101.2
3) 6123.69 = -98.6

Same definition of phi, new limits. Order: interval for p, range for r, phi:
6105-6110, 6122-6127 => 0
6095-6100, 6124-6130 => -7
